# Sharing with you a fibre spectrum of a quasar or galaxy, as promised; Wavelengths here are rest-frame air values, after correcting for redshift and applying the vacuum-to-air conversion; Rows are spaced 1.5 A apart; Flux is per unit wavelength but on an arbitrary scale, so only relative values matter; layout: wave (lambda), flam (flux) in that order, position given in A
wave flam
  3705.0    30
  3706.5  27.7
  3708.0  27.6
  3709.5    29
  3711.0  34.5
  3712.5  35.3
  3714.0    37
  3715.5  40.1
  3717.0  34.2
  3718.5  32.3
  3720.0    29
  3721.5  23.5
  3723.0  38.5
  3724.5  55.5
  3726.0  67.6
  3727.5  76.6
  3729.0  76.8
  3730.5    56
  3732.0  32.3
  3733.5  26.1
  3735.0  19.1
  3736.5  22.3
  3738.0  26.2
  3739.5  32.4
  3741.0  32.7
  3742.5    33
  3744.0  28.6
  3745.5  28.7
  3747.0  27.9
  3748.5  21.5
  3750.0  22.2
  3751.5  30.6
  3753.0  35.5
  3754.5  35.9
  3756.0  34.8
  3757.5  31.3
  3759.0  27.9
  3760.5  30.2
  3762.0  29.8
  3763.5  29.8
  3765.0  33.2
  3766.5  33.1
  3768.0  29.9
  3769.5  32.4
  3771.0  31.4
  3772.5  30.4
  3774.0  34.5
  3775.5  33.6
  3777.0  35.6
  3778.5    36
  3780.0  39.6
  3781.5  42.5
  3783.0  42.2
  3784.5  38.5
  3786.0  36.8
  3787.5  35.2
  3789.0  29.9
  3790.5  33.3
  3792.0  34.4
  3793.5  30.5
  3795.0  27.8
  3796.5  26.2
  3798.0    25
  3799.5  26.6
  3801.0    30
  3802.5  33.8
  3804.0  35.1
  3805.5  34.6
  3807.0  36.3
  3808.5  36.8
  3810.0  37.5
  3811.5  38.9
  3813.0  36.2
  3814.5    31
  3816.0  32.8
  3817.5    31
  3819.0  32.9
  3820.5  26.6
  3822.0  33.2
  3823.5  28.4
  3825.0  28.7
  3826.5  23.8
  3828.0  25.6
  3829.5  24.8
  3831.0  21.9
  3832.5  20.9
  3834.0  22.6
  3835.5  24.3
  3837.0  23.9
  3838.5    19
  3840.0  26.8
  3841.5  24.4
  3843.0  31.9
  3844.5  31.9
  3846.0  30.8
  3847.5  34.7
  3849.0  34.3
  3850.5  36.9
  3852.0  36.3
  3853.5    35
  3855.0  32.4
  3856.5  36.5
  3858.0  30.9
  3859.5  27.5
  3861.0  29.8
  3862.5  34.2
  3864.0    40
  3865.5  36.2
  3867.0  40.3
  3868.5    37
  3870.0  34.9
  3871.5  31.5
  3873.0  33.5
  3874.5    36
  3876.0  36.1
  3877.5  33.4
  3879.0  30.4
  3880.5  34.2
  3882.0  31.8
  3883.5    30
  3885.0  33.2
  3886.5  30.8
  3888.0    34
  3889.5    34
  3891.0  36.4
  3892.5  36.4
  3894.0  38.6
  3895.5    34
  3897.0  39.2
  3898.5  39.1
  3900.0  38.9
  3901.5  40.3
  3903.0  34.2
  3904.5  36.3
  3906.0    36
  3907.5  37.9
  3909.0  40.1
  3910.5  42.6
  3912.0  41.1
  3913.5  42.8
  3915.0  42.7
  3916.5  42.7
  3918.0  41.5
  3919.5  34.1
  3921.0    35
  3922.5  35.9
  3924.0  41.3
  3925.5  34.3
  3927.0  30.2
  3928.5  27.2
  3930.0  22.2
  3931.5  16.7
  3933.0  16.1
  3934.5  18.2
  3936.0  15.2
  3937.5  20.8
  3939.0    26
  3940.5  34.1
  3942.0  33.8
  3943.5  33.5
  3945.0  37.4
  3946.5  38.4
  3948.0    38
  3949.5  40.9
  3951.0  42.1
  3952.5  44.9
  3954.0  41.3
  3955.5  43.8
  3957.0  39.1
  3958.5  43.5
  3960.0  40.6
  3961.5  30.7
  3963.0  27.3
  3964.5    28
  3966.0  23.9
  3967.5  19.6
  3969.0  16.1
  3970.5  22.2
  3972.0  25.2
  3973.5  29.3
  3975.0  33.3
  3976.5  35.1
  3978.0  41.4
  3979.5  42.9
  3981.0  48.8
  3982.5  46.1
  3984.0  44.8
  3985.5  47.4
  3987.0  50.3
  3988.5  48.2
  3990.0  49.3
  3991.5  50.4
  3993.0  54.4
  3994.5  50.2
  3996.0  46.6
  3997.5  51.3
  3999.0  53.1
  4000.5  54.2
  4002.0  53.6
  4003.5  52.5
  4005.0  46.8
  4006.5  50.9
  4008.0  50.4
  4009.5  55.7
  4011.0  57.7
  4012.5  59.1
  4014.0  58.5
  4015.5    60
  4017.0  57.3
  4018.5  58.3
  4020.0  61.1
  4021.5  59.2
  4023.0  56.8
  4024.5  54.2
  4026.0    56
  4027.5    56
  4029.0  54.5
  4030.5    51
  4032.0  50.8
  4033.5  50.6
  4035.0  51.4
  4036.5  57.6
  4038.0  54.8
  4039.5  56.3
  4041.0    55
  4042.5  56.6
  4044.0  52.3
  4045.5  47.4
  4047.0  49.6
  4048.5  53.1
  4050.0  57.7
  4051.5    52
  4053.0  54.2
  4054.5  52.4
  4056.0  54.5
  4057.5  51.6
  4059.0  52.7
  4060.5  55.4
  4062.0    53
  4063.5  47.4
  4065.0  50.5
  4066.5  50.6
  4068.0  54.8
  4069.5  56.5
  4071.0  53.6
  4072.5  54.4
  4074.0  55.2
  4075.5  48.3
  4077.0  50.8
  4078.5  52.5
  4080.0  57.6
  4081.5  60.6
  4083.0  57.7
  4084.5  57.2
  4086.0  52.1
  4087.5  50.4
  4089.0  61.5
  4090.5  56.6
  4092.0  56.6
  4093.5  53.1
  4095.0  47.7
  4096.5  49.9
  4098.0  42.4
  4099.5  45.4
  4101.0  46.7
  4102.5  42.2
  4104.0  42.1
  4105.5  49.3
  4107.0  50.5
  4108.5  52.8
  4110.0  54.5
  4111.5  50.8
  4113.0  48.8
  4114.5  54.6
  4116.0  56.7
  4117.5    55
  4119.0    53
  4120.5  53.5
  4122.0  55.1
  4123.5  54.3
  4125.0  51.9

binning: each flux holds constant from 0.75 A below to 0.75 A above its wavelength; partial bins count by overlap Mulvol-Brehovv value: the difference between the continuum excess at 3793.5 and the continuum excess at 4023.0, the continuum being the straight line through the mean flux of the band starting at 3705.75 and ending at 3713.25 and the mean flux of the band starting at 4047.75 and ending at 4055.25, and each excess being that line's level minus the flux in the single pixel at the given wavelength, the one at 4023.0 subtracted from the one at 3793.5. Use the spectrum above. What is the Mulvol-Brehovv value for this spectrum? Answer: 11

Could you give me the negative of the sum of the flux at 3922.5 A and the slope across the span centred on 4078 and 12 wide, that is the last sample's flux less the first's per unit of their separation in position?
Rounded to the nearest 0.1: -36.2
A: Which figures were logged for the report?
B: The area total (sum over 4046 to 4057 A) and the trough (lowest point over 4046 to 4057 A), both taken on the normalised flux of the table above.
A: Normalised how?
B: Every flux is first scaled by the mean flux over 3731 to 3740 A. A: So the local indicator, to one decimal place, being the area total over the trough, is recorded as 7.5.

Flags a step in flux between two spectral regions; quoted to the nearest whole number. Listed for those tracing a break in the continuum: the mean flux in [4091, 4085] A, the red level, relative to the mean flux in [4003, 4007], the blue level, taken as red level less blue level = 5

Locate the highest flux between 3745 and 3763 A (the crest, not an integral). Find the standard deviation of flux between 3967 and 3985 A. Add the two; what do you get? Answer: 47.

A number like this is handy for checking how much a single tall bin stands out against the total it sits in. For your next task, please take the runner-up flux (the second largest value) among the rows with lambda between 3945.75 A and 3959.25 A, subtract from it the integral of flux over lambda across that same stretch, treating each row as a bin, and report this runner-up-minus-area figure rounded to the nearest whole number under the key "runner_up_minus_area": -514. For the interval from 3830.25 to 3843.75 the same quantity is -297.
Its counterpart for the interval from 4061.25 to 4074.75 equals -659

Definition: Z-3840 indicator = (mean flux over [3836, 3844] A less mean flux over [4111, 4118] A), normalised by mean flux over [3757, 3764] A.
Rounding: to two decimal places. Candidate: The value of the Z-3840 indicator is -0.94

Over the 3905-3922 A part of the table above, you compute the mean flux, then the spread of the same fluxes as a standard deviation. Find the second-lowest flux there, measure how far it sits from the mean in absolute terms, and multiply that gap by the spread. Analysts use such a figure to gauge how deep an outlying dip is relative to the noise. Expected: 15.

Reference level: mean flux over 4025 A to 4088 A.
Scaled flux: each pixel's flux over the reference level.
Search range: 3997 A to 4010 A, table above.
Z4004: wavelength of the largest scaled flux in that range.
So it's 4009.5 A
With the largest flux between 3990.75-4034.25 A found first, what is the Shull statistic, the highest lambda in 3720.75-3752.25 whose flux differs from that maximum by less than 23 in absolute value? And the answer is 3730.5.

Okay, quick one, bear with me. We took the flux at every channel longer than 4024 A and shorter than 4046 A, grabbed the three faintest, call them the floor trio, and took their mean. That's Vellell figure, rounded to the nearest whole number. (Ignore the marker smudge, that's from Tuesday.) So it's 50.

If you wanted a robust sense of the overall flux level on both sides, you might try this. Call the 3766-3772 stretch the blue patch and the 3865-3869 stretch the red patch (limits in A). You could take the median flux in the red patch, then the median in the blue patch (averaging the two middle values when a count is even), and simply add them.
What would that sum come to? 69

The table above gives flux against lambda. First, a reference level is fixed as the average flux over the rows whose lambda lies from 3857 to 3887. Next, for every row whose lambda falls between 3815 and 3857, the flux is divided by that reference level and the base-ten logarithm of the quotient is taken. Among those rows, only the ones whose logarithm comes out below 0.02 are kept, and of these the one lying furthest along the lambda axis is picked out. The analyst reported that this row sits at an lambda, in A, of 3855.0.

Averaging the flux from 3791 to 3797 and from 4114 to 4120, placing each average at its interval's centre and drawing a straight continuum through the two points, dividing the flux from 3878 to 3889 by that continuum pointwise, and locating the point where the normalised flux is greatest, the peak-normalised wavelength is 3880.5 A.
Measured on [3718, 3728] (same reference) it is 3727.5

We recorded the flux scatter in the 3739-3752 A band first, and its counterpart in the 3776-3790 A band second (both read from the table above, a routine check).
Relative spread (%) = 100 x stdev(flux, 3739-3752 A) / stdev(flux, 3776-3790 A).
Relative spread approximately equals 110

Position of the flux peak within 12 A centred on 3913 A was 3913.5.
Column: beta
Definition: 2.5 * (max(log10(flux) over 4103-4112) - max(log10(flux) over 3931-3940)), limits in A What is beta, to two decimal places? 0.80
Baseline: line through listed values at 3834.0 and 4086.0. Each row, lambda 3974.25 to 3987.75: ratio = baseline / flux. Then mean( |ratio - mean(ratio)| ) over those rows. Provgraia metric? 0.10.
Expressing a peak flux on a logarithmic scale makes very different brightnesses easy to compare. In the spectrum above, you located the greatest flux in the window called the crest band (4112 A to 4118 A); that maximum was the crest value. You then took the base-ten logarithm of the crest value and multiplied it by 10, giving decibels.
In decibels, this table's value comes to 17.5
